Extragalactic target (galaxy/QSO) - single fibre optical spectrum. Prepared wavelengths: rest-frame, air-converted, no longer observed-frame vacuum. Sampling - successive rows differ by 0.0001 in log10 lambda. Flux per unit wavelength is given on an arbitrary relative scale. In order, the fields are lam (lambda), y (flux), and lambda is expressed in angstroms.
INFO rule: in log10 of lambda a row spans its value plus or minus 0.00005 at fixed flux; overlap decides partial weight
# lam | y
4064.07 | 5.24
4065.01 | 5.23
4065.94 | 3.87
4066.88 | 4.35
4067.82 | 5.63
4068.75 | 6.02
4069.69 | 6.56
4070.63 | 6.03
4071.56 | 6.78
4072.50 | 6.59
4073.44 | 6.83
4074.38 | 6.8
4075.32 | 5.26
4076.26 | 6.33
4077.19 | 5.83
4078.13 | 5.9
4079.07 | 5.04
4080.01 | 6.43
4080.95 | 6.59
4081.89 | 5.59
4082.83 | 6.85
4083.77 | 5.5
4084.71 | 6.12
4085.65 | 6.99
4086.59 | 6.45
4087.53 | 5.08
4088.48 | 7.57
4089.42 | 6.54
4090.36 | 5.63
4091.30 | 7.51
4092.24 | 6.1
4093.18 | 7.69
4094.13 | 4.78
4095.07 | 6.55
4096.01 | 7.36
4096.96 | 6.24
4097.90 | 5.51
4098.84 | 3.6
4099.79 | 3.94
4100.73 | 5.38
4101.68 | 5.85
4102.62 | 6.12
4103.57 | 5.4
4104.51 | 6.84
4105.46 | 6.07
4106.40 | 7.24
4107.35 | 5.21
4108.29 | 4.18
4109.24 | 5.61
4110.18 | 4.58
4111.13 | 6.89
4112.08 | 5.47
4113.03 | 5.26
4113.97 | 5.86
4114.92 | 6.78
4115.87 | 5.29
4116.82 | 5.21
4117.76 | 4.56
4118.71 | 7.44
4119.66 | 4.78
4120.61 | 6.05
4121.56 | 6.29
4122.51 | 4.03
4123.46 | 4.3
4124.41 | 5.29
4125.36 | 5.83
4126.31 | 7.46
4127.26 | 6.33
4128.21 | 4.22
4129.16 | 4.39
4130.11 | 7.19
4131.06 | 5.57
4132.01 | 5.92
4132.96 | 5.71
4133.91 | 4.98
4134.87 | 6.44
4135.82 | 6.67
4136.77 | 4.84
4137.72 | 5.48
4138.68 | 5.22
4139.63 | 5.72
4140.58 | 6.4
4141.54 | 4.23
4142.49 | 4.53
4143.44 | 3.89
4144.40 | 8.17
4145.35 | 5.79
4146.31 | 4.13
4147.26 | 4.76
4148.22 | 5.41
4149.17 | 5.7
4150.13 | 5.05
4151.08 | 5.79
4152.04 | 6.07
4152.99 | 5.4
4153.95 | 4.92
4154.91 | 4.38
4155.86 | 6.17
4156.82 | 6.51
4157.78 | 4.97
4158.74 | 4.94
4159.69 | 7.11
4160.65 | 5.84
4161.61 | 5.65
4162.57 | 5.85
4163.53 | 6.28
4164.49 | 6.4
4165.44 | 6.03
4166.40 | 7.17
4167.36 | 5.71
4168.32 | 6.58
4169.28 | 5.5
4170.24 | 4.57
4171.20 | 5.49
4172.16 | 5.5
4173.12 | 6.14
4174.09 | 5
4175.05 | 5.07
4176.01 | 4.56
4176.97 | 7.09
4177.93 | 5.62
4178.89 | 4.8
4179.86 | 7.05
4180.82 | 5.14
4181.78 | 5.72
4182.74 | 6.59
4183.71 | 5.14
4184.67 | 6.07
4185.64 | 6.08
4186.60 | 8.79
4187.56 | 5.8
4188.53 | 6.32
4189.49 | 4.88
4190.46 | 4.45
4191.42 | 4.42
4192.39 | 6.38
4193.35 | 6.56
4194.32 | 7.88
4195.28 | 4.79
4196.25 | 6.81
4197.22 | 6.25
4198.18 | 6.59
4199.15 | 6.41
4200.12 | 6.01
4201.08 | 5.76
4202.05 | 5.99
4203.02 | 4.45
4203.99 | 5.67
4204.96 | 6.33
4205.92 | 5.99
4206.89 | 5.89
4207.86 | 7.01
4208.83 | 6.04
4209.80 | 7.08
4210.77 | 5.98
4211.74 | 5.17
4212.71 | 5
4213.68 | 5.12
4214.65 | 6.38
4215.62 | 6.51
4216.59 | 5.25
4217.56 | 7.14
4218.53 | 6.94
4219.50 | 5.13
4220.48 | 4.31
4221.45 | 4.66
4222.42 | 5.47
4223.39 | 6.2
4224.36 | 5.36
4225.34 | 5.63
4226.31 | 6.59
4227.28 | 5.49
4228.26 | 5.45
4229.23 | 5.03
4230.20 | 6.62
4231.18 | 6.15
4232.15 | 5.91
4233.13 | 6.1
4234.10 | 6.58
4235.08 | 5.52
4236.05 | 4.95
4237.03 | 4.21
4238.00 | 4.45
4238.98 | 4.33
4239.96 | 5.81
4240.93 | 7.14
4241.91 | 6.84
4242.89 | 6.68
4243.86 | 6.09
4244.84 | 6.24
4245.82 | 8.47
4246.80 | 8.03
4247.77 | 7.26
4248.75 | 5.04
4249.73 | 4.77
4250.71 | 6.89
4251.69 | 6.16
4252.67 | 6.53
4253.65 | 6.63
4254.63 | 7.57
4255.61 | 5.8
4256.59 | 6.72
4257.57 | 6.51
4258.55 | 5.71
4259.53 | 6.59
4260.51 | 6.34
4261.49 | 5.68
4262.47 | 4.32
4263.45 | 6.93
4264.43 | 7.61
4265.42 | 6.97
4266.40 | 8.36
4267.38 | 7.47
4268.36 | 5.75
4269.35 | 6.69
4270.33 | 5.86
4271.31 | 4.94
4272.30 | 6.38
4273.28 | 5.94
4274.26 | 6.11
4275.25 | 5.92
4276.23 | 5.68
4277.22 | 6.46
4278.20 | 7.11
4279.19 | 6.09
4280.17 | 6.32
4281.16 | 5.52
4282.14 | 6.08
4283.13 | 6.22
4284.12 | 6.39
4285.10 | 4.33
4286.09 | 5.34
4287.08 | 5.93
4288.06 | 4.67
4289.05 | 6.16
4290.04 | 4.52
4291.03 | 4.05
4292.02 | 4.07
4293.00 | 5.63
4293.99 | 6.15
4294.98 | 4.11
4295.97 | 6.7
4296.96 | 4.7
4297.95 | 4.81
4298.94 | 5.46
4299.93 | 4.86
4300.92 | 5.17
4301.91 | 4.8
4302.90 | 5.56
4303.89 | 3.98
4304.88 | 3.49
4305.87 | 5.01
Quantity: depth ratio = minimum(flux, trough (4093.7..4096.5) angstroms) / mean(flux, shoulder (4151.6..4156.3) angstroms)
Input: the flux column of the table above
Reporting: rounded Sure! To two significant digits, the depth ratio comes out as 0.89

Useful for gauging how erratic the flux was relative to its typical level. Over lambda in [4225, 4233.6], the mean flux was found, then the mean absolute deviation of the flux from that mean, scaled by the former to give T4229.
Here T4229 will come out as 0.073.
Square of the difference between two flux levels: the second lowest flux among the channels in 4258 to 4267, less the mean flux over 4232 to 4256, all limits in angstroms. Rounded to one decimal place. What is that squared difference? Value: 0.2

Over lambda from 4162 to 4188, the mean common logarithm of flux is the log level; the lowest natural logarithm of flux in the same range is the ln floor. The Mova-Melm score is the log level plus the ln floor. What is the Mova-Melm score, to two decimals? 2.28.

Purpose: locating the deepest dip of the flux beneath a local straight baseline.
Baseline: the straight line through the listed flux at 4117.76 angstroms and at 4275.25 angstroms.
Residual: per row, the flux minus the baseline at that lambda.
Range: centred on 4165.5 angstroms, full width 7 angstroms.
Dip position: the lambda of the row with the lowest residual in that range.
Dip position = 4167.36 angstroms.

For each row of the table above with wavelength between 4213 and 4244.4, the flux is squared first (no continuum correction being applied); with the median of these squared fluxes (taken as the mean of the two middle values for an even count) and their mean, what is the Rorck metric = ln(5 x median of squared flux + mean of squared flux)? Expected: 5.29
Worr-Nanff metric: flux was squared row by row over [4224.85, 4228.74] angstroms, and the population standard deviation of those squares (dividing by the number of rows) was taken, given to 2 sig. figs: 5.6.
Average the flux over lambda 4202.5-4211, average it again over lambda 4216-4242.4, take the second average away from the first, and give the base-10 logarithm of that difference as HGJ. -0.43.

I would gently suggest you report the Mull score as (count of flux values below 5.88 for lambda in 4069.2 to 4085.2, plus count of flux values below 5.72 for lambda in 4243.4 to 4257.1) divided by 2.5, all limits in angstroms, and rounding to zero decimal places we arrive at 3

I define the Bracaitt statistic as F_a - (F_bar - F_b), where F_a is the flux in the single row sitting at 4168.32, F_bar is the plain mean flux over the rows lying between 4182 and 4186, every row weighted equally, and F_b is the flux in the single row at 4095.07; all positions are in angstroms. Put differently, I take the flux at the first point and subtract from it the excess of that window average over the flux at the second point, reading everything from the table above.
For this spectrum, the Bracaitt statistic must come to 7.2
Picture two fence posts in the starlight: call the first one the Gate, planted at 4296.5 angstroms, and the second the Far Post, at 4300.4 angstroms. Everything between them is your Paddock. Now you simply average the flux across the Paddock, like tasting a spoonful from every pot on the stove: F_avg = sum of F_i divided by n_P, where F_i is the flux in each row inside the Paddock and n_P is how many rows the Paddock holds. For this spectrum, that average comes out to 5.0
